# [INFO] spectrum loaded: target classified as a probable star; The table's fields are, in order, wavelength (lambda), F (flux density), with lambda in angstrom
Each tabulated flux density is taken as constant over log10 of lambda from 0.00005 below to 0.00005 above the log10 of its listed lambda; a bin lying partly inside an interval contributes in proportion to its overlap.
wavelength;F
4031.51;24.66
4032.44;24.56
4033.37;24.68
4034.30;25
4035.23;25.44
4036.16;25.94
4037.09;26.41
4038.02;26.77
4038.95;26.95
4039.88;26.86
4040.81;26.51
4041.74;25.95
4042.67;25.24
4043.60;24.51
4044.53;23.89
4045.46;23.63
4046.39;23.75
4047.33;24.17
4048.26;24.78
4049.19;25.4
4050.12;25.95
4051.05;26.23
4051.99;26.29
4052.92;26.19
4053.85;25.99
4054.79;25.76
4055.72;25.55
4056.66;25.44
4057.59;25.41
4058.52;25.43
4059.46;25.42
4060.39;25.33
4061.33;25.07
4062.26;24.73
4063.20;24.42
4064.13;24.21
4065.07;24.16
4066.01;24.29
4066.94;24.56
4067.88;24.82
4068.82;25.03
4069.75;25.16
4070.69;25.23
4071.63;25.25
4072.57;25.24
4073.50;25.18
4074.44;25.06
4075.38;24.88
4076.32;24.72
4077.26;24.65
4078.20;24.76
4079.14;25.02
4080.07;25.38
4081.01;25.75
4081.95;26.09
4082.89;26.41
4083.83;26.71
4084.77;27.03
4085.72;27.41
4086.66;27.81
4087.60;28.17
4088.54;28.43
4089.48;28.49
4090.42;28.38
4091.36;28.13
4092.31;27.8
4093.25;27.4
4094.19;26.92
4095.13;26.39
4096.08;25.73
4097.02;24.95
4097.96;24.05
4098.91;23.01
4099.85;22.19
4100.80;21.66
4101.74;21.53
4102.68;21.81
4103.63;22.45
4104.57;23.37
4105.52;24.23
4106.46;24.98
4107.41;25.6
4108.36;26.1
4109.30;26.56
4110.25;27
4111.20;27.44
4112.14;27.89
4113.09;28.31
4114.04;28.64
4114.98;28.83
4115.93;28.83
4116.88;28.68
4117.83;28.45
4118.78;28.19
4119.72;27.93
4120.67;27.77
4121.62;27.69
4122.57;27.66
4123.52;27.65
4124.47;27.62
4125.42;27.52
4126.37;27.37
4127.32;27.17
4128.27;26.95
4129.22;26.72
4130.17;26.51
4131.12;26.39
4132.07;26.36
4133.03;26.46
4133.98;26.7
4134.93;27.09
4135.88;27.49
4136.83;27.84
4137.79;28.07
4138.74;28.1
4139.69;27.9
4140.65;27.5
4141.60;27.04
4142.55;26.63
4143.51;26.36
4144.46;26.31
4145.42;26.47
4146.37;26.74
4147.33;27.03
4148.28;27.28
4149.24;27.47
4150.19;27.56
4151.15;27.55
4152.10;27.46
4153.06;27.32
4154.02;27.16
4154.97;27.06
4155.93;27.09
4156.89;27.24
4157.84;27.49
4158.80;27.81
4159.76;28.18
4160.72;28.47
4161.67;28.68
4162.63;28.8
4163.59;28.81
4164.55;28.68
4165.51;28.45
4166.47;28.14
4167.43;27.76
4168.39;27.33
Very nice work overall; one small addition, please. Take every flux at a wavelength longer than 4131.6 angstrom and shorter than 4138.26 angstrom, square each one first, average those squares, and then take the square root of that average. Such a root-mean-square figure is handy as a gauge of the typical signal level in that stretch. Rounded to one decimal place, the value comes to 27.2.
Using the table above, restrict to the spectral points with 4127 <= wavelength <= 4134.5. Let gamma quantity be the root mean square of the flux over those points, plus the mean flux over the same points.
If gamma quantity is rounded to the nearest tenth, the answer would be 53.3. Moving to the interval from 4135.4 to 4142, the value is 55.4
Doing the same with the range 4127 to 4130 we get 53.9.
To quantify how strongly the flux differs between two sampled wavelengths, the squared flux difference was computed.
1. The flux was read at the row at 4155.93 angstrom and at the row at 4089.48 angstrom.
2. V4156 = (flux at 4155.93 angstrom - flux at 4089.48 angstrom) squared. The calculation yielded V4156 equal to 2.0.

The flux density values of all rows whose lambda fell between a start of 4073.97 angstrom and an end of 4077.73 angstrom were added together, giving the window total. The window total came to 99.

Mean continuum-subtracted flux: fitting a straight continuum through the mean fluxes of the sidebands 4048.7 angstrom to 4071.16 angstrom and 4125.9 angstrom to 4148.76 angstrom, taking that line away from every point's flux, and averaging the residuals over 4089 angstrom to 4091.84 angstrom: 2.4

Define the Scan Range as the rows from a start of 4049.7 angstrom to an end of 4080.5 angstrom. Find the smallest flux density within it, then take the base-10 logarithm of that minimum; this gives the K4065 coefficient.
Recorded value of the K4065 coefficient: 1.38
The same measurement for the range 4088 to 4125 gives 1.33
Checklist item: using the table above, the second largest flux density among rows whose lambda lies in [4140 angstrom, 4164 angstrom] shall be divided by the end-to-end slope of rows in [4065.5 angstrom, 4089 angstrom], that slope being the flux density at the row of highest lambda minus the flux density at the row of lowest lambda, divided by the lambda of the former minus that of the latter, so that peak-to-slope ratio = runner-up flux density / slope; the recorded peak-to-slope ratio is 157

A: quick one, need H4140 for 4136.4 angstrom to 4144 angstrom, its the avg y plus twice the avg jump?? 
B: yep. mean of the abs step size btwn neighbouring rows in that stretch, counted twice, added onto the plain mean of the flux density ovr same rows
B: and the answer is 28.0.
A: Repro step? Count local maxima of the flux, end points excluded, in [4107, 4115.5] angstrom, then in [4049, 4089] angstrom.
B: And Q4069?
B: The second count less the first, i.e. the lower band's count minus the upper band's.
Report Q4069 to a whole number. 3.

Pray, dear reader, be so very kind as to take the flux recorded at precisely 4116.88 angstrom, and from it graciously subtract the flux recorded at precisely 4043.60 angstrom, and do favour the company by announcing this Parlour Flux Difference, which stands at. 4.2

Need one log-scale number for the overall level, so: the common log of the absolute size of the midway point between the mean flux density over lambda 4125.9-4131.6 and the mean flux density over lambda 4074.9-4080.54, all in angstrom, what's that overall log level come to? 1.41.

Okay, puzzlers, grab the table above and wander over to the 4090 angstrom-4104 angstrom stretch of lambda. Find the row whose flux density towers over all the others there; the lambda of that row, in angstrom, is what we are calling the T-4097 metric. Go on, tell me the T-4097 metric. 4090.42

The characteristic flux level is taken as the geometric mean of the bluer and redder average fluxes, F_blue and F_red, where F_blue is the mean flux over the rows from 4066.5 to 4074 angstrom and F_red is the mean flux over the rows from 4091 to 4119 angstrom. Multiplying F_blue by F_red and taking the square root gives 25.5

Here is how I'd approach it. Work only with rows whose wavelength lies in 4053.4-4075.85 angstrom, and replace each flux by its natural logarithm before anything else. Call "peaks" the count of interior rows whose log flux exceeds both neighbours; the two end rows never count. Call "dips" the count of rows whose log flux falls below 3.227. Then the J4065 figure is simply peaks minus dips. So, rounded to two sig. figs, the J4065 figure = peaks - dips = -11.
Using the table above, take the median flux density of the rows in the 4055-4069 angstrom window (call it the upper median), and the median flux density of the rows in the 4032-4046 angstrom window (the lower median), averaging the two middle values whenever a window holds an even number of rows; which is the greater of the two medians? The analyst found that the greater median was 25.4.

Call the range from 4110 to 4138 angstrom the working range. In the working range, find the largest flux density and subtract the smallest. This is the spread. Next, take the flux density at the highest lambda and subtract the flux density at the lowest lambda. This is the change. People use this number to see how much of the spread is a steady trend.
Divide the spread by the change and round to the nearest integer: 2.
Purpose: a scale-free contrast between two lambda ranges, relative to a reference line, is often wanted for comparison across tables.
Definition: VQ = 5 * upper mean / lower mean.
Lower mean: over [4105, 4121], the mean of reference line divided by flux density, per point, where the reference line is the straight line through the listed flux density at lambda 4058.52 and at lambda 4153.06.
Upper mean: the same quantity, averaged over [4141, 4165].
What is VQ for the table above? 5.12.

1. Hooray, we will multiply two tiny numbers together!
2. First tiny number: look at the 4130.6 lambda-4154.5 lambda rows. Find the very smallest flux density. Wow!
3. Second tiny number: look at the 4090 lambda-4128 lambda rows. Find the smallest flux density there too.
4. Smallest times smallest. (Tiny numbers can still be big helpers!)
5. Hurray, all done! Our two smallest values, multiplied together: 566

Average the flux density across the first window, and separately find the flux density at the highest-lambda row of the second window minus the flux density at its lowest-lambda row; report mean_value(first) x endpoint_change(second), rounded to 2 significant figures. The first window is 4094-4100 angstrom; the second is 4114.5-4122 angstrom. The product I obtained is -28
